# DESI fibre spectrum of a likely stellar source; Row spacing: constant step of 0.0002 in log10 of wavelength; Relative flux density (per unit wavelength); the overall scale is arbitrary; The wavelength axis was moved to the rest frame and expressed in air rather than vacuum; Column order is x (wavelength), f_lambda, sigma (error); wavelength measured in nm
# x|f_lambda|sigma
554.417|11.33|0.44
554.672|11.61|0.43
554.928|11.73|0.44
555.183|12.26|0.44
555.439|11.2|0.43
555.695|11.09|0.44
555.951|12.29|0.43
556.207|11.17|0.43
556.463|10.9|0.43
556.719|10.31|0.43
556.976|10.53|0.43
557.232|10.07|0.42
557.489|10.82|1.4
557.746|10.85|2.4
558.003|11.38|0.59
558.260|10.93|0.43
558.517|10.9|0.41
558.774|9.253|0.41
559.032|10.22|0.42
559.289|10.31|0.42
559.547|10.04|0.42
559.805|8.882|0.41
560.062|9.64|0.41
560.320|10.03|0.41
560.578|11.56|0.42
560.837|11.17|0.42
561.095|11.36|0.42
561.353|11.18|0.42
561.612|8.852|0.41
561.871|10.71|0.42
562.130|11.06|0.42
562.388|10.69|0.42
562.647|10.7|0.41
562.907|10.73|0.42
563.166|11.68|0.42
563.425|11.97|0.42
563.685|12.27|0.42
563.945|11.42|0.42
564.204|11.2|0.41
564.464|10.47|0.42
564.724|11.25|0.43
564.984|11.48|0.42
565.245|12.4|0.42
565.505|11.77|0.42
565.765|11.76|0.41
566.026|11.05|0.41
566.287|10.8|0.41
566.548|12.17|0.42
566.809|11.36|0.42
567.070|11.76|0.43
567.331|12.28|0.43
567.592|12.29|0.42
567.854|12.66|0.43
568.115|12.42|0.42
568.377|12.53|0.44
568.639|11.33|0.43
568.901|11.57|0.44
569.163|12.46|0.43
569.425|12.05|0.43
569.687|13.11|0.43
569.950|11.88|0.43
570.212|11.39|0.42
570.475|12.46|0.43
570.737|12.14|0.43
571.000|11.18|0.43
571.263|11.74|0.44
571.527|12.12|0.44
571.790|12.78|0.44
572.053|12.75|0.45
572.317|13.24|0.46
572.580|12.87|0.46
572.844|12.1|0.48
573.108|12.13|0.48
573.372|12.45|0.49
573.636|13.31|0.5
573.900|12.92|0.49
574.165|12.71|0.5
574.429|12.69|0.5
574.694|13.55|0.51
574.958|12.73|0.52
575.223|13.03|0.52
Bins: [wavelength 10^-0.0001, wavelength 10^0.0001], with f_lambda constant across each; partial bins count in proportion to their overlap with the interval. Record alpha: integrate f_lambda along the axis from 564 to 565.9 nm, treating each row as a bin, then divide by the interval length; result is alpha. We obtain 11.5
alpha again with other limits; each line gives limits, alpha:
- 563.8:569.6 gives 11.8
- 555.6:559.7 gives 10.7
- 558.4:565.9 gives 10.9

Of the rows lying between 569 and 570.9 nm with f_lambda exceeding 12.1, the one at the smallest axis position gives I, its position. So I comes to 569.163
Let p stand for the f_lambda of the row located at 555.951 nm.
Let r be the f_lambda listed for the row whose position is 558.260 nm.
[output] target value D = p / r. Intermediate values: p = 12.29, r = 10.93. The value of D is 1.12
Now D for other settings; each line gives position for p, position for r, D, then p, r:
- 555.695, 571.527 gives 0.92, 11.09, 12.12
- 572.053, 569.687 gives 0.97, 12.75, 13.11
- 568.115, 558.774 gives 1.34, 12.42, 9.253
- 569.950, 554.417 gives 1.05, 11.88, 11.33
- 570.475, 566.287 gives 1.15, 12.46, 10.8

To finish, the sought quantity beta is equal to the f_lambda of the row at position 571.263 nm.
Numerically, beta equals 11.74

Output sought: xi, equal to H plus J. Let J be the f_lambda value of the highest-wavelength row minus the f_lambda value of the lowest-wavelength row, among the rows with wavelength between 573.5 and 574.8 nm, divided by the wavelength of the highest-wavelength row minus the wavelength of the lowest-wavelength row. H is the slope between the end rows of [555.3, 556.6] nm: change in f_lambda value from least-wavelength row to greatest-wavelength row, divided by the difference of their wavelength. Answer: -0.1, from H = -0.3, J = 0.2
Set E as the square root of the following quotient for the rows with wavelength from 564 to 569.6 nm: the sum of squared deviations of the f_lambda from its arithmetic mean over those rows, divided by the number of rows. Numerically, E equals 0.60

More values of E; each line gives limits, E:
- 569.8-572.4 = 0.62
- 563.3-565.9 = 0.54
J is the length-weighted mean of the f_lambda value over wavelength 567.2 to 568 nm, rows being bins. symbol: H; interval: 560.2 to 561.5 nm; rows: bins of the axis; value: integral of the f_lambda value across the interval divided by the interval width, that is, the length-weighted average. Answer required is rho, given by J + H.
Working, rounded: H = 11.0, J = 12.4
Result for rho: 23.5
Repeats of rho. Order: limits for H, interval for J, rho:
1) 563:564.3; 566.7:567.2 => 23.3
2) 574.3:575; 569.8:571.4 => 24.8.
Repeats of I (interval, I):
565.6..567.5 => 566.548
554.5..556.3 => 555.183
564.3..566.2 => 565.245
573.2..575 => 573.372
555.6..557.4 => 555.951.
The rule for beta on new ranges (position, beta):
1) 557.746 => 10.85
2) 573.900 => 12.92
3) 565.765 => 11.76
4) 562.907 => 10.73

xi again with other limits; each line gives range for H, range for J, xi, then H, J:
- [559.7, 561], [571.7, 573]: 1.6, 2.2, -0.6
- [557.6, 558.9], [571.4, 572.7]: -0.8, -1.6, 0.7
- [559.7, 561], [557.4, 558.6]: 2.3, 2.2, 0.1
